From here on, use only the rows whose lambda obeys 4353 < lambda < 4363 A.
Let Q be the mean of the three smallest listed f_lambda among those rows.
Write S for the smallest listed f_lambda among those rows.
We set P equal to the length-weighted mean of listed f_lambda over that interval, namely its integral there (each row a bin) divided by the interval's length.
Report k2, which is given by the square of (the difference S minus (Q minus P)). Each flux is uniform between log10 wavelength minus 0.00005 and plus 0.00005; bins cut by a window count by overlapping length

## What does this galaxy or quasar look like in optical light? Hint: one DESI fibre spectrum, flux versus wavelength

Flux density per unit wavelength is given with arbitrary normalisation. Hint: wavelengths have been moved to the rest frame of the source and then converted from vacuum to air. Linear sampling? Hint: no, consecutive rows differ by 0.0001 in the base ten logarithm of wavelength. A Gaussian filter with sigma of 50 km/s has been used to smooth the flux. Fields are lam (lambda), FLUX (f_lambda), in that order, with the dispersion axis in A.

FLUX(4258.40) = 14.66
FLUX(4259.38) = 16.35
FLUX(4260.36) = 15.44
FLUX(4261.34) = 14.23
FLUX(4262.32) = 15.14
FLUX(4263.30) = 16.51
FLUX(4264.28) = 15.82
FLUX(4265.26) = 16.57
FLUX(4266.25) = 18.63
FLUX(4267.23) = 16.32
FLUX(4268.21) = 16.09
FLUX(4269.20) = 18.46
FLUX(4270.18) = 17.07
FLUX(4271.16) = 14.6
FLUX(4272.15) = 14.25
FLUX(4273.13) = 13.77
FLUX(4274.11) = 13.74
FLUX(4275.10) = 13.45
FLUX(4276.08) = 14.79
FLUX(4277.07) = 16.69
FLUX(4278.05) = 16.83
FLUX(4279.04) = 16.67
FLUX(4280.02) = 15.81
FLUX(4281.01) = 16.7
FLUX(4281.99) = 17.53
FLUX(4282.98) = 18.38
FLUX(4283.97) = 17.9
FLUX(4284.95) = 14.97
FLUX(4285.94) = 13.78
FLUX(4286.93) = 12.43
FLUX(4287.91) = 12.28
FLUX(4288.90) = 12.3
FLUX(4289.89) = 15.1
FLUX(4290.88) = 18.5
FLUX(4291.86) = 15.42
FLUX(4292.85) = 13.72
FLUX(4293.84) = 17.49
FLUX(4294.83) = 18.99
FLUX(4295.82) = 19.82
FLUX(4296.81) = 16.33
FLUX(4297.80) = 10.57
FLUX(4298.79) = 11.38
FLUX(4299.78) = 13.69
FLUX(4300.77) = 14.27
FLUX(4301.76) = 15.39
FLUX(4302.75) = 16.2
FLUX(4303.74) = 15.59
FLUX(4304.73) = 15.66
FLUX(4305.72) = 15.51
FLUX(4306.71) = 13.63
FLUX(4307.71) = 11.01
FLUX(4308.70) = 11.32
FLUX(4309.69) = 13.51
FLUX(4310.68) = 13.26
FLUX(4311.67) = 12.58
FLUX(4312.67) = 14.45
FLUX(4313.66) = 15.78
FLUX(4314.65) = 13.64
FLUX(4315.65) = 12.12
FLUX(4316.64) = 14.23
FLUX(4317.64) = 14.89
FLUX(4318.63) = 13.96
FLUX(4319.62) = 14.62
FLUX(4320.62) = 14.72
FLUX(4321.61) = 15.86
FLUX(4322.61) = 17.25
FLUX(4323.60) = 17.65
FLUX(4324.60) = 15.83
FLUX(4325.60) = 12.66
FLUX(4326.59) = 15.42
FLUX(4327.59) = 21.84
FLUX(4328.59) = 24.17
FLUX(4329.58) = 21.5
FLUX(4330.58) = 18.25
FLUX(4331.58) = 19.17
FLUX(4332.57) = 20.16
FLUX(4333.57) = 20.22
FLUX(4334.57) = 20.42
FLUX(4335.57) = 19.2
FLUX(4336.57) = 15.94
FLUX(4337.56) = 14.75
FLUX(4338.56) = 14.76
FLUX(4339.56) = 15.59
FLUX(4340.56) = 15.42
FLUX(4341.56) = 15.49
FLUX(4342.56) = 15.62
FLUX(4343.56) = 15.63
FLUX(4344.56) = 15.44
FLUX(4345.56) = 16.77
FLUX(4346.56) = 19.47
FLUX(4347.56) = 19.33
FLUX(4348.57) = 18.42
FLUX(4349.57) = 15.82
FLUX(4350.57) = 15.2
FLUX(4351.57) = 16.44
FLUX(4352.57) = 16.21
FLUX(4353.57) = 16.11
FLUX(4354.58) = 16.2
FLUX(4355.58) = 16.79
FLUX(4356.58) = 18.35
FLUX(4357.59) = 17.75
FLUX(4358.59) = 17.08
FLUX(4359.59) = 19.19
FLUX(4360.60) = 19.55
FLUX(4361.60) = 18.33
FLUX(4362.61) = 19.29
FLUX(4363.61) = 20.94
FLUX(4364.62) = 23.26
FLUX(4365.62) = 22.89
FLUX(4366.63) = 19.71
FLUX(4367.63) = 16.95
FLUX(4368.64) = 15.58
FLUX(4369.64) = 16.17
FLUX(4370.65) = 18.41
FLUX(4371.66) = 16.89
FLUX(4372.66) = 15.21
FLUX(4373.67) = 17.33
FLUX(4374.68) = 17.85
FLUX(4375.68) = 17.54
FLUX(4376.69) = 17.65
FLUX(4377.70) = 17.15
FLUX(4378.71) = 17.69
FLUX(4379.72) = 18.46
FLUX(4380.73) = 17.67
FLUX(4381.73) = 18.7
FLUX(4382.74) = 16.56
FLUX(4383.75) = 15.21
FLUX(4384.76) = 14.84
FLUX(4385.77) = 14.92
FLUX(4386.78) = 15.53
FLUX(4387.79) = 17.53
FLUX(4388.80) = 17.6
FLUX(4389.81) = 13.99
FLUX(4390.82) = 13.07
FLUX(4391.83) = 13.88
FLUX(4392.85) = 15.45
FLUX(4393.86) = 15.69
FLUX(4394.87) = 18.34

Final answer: 309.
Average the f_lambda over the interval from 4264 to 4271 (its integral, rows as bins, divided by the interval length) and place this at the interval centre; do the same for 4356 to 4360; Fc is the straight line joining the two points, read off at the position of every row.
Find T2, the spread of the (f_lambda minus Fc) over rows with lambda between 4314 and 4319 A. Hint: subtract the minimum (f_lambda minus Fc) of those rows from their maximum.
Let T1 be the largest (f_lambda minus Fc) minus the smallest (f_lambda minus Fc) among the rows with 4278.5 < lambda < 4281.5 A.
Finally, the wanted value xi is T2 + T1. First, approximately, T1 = 0.9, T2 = 2.7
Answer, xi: 4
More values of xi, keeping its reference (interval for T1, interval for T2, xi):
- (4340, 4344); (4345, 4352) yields 4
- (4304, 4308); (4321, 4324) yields 6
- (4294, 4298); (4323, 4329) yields 21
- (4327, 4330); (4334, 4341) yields 8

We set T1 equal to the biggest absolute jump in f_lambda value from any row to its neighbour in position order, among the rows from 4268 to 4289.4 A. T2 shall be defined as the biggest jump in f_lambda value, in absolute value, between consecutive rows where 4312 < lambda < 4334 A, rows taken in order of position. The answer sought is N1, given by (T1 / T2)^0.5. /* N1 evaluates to 0.7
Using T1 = 2.9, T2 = 6.4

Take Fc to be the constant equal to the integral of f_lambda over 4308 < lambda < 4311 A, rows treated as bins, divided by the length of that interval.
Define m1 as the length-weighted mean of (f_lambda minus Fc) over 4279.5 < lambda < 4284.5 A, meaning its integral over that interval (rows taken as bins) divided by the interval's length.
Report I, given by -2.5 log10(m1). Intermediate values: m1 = 5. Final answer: -1.7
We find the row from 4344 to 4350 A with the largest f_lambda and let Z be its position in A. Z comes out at 4346.56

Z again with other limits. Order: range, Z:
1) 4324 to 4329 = 4328.59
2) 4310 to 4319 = 4313.66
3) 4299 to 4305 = 4302.75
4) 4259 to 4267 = 4266.25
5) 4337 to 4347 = 4346.56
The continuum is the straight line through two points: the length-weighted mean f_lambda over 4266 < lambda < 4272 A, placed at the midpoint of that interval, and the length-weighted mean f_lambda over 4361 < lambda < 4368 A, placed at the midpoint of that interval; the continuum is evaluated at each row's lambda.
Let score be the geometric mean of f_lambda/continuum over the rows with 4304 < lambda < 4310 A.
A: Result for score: 0.74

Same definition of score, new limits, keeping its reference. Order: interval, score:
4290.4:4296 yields 0.98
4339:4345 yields 0.80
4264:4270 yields 1.02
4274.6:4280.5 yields 0.92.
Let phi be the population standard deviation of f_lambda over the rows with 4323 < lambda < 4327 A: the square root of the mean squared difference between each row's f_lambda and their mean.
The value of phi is 1.8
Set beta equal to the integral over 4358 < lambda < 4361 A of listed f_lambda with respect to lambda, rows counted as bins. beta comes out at 56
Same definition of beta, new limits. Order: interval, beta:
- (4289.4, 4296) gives 111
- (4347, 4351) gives 69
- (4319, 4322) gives 45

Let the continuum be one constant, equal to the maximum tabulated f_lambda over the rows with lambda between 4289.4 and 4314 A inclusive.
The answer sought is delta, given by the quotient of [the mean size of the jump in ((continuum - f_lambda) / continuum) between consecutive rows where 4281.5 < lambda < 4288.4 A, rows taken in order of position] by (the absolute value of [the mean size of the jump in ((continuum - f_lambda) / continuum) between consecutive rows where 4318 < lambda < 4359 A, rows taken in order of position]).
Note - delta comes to 1.0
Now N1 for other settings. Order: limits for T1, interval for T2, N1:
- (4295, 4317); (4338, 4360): 1.5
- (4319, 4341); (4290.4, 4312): 1.1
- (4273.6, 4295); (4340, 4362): 1.2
